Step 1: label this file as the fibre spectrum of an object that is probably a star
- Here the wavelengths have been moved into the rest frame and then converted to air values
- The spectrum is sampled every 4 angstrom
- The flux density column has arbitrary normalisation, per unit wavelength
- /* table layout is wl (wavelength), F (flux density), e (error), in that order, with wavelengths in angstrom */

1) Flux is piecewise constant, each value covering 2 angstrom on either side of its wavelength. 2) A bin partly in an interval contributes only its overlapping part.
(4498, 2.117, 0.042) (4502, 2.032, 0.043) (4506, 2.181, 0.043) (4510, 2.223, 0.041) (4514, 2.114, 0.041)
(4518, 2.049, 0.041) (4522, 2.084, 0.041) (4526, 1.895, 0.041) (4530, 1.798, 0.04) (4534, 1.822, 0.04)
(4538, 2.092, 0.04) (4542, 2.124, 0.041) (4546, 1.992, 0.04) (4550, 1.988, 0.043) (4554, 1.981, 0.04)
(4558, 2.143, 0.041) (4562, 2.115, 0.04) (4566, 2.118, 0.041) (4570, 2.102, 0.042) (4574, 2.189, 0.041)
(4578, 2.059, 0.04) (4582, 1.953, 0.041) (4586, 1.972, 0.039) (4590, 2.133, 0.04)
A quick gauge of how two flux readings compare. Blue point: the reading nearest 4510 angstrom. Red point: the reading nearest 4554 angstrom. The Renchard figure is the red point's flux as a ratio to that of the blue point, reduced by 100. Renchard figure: -99.1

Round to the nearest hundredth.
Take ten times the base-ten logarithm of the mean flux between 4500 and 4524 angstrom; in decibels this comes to 3.25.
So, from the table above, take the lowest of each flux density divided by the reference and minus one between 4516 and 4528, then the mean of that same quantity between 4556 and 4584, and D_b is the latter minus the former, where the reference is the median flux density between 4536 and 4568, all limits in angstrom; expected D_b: 0.10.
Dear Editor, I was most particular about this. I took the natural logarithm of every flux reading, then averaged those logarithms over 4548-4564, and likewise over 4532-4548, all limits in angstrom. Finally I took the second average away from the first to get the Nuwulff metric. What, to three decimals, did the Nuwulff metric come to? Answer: 0.025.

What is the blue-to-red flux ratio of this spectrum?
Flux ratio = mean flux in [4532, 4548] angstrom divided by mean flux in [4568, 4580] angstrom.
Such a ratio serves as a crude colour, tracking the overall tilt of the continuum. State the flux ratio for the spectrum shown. 0.95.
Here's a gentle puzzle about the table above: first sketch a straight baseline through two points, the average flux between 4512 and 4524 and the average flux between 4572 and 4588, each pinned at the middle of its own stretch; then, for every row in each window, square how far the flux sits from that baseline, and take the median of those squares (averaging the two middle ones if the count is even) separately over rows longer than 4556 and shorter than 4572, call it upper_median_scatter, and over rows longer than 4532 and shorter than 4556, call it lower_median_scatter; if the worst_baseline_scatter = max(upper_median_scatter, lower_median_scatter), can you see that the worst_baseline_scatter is 0.0054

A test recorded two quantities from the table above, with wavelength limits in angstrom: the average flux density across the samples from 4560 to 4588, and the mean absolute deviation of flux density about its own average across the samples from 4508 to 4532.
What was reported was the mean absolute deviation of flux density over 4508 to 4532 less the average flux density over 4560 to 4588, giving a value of -1.95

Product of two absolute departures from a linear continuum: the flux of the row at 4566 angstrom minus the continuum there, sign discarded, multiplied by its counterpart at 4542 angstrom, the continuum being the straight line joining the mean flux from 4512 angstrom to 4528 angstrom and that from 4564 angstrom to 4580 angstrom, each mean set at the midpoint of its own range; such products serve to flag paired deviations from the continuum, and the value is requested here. 0.0006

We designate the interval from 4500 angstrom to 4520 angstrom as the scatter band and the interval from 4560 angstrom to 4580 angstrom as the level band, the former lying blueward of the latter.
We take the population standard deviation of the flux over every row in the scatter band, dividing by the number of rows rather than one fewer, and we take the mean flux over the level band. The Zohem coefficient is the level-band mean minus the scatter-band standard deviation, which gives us 2.04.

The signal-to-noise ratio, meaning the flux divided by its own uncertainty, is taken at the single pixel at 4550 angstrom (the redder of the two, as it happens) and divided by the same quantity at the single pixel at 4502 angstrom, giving 0.98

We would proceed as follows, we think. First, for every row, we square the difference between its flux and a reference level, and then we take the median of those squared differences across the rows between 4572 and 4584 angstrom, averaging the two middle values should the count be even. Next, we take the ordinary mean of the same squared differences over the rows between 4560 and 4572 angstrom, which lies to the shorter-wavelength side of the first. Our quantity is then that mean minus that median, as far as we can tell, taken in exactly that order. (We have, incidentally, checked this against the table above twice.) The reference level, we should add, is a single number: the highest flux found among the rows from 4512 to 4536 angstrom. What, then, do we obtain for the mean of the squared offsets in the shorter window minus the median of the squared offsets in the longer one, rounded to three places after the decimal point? -0.006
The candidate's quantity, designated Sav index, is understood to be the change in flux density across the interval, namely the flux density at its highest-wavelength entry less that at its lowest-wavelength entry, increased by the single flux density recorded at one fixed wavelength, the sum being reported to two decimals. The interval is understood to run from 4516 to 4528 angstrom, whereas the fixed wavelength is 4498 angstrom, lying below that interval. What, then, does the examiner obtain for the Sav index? 1.96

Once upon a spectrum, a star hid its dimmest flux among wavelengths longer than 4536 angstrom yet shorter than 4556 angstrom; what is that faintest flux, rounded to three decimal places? 1.981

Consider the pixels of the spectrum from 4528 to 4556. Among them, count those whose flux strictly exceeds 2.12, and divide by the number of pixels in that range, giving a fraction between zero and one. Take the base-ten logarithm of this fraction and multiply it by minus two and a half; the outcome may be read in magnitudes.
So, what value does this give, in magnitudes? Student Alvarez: 2.1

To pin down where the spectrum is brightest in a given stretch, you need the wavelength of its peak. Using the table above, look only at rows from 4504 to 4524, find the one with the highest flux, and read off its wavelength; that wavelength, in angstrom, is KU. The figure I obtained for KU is 4510 angstrom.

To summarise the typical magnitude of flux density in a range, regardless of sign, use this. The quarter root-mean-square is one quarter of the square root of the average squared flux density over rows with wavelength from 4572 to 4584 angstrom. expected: 0.517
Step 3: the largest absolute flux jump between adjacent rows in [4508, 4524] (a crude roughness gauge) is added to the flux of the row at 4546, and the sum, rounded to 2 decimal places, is 2.10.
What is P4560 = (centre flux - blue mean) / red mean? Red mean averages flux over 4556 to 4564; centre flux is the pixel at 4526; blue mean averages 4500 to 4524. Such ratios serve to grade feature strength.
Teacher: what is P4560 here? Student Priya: -0.10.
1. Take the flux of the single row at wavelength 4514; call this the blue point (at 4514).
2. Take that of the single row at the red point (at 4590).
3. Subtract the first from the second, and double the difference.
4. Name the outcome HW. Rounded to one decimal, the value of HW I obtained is 0.0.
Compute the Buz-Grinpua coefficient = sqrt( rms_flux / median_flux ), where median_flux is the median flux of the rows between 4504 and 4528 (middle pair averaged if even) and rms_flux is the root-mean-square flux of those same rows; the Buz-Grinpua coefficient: 0.999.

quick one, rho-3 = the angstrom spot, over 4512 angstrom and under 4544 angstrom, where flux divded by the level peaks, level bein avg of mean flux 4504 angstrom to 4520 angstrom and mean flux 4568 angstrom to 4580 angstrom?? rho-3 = 4542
